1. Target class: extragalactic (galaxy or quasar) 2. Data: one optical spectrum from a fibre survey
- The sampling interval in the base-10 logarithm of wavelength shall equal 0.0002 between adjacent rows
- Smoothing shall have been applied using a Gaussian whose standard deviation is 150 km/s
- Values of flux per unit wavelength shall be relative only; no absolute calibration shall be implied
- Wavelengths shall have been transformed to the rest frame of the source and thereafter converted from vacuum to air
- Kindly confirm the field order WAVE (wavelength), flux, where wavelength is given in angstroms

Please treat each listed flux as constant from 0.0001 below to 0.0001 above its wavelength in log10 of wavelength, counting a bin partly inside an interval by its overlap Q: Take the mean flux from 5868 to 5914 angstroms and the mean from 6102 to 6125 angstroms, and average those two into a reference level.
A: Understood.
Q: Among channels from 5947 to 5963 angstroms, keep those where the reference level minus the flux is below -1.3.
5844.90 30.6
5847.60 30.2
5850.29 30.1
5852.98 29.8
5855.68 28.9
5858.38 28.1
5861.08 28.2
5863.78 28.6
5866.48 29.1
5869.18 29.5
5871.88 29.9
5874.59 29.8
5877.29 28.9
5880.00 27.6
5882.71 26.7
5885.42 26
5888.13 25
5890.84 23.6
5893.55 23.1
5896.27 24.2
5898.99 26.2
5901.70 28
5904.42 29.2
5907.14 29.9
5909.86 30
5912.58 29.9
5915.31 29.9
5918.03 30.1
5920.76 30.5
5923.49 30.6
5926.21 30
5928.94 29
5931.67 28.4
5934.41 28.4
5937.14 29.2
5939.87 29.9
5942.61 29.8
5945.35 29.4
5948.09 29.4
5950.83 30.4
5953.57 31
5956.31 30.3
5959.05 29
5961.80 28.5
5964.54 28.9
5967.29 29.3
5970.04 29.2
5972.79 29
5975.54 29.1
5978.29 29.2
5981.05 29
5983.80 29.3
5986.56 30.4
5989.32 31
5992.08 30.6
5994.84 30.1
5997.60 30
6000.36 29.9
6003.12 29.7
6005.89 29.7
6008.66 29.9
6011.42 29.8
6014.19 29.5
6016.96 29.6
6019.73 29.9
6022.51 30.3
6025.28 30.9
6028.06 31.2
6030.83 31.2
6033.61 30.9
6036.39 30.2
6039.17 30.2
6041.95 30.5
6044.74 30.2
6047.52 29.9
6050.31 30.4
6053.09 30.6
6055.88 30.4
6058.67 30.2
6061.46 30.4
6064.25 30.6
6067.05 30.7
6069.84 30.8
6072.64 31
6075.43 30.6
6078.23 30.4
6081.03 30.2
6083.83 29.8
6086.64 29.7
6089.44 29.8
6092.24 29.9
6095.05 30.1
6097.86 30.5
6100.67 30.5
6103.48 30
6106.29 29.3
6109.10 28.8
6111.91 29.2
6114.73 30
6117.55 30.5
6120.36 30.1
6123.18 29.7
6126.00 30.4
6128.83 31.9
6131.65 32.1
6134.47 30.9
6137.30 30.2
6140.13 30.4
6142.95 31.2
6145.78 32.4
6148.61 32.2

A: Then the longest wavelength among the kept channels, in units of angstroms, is 5956.31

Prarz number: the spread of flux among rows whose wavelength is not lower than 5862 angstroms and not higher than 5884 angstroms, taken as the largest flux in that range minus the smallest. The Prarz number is 3.2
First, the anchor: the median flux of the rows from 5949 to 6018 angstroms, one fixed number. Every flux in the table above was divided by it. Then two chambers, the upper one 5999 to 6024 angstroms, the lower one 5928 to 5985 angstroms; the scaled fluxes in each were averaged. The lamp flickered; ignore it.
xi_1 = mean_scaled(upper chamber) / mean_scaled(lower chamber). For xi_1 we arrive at 1.02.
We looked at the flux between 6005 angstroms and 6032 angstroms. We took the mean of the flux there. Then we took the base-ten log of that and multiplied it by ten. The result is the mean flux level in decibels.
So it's 14.8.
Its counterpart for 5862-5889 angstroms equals 14.5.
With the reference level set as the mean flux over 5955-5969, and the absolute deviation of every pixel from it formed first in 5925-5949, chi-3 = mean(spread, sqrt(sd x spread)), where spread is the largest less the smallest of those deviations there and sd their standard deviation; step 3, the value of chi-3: 0.65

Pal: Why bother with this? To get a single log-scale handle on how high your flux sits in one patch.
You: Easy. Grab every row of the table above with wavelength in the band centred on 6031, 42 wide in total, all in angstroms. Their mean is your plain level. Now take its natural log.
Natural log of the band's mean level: 3.41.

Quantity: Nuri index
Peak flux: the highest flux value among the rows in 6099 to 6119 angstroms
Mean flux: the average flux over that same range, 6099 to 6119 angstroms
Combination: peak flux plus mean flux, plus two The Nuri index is 62.3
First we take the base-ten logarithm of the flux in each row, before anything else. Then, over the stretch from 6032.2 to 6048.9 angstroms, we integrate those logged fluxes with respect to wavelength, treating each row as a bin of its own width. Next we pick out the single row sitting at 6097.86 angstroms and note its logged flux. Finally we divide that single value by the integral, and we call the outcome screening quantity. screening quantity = 0.060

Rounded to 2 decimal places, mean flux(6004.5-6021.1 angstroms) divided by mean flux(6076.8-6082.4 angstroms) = 0.98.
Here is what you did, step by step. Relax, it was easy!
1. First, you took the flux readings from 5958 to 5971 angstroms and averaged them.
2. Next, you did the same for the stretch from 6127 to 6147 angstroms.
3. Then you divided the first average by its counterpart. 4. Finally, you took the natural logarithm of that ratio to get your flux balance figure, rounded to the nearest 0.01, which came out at -0.08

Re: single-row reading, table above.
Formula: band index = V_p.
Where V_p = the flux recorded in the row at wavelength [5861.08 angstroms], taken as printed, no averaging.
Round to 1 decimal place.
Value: 28.2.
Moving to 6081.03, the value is 30.2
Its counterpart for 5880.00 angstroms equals 27.6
